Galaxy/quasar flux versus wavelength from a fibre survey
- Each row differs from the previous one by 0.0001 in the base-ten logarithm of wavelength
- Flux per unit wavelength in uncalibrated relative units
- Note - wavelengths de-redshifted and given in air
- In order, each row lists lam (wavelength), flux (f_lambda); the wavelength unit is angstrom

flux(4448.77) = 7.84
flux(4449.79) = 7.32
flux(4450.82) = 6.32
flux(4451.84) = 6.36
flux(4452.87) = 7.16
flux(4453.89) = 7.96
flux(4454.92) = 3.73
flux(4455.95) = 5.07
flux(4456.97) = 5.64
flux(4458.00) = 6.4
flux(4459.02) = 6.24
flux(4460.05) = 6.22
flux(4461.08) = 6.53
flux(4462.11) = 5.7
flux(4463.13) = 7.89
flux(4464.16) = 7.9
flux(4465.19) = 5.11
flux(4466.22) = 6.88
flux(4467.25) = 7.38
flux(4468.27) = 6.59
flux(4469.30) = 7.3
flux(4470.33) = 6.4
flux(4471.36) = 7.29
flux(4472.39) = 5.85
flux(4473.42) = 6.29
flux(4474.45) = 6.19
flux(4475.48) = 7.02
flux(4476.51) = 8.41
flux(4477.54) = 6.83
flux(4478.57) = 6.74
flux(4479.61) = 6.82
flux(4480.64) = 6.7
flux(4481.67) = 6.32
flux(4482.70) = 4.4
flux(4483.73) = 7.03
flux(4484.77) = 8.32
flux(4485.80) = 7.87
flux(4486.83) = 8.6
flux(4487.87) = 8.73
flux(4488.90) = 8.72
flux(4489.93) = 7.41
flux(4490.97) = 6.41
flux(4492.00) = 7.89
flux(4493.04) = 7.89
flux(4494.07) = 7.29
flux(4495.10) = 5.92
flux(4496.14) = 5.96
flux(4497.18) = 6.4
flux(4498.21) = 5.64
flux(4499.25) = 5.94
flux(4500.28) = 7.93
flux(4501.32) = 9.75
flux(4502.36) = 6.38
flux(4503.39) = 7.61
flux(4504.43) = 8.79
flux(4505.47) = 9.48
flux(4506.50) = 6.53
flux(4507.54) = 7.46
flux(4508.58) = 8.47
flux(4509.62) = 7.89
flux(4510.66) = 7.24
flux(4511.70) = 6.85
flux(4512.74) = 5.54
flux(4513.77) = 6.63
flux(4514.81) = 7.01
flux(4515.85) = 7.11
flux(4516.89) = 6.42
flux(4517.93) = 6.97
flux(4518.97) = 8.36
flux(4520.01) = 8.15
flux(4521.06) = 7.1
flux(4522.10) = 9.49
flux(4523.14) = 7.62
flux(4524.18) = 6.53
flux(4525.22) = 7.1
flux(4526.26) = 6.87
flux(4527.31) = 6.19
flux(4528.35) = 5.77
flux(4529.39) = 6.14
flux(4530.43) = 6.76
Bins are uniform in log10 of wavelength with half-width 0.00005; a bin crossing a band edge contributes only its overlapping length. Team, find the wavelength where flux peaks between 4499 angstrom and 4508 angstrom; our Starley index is 4501.32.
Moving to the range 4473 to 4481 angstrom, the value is 4476.51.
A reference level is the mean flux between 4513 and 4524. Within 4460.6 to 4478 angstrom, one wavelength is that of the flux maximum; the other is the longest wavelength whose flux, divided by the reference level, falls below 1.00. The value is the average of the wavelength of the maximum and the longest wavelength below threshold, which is 4477.0 angstrom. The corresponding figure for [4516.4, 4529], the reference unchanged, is 4525.2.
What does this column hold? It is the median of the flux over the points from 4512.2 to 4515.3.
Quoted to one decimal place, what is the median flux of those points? 6.6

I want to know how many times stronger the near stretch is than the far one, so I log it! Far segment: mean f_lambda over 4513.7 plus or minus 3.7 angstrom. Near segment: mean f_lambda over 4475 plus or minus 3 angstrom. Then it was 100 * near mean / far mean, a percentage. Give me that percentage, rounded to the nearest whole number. 101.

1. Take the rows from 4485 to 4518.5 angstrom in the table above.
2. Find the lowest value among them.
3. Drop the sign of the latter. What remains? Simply 5.54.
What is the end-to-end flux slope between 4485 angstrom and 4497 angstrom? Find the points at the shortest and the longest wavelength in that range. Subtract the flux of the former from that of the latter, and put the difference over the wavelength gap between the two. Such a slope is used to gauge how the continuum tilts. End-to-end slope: -0.18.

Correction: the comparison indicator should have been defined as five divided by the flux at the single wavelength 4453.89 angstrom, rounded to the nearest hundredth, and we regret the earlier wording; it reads 0.63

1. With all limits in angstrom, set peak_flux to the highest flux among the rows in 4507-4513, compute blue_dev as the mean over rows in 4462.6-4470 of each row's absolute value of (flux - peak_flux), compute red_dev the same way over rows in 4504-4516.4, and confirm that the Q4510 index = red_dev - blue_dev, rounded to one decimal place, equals -0.2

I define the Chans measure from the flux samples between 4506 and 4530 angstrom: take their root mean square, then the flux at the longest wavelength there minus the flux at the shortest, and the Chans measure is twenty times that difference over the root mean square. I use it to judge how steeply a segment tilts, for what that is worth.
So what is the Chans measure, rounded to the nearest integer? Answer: -1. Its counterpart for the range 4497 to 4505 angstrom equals 6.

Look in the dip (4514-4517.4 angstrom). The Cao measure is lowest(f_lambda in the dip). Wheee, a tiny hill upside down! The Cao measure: 6.42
